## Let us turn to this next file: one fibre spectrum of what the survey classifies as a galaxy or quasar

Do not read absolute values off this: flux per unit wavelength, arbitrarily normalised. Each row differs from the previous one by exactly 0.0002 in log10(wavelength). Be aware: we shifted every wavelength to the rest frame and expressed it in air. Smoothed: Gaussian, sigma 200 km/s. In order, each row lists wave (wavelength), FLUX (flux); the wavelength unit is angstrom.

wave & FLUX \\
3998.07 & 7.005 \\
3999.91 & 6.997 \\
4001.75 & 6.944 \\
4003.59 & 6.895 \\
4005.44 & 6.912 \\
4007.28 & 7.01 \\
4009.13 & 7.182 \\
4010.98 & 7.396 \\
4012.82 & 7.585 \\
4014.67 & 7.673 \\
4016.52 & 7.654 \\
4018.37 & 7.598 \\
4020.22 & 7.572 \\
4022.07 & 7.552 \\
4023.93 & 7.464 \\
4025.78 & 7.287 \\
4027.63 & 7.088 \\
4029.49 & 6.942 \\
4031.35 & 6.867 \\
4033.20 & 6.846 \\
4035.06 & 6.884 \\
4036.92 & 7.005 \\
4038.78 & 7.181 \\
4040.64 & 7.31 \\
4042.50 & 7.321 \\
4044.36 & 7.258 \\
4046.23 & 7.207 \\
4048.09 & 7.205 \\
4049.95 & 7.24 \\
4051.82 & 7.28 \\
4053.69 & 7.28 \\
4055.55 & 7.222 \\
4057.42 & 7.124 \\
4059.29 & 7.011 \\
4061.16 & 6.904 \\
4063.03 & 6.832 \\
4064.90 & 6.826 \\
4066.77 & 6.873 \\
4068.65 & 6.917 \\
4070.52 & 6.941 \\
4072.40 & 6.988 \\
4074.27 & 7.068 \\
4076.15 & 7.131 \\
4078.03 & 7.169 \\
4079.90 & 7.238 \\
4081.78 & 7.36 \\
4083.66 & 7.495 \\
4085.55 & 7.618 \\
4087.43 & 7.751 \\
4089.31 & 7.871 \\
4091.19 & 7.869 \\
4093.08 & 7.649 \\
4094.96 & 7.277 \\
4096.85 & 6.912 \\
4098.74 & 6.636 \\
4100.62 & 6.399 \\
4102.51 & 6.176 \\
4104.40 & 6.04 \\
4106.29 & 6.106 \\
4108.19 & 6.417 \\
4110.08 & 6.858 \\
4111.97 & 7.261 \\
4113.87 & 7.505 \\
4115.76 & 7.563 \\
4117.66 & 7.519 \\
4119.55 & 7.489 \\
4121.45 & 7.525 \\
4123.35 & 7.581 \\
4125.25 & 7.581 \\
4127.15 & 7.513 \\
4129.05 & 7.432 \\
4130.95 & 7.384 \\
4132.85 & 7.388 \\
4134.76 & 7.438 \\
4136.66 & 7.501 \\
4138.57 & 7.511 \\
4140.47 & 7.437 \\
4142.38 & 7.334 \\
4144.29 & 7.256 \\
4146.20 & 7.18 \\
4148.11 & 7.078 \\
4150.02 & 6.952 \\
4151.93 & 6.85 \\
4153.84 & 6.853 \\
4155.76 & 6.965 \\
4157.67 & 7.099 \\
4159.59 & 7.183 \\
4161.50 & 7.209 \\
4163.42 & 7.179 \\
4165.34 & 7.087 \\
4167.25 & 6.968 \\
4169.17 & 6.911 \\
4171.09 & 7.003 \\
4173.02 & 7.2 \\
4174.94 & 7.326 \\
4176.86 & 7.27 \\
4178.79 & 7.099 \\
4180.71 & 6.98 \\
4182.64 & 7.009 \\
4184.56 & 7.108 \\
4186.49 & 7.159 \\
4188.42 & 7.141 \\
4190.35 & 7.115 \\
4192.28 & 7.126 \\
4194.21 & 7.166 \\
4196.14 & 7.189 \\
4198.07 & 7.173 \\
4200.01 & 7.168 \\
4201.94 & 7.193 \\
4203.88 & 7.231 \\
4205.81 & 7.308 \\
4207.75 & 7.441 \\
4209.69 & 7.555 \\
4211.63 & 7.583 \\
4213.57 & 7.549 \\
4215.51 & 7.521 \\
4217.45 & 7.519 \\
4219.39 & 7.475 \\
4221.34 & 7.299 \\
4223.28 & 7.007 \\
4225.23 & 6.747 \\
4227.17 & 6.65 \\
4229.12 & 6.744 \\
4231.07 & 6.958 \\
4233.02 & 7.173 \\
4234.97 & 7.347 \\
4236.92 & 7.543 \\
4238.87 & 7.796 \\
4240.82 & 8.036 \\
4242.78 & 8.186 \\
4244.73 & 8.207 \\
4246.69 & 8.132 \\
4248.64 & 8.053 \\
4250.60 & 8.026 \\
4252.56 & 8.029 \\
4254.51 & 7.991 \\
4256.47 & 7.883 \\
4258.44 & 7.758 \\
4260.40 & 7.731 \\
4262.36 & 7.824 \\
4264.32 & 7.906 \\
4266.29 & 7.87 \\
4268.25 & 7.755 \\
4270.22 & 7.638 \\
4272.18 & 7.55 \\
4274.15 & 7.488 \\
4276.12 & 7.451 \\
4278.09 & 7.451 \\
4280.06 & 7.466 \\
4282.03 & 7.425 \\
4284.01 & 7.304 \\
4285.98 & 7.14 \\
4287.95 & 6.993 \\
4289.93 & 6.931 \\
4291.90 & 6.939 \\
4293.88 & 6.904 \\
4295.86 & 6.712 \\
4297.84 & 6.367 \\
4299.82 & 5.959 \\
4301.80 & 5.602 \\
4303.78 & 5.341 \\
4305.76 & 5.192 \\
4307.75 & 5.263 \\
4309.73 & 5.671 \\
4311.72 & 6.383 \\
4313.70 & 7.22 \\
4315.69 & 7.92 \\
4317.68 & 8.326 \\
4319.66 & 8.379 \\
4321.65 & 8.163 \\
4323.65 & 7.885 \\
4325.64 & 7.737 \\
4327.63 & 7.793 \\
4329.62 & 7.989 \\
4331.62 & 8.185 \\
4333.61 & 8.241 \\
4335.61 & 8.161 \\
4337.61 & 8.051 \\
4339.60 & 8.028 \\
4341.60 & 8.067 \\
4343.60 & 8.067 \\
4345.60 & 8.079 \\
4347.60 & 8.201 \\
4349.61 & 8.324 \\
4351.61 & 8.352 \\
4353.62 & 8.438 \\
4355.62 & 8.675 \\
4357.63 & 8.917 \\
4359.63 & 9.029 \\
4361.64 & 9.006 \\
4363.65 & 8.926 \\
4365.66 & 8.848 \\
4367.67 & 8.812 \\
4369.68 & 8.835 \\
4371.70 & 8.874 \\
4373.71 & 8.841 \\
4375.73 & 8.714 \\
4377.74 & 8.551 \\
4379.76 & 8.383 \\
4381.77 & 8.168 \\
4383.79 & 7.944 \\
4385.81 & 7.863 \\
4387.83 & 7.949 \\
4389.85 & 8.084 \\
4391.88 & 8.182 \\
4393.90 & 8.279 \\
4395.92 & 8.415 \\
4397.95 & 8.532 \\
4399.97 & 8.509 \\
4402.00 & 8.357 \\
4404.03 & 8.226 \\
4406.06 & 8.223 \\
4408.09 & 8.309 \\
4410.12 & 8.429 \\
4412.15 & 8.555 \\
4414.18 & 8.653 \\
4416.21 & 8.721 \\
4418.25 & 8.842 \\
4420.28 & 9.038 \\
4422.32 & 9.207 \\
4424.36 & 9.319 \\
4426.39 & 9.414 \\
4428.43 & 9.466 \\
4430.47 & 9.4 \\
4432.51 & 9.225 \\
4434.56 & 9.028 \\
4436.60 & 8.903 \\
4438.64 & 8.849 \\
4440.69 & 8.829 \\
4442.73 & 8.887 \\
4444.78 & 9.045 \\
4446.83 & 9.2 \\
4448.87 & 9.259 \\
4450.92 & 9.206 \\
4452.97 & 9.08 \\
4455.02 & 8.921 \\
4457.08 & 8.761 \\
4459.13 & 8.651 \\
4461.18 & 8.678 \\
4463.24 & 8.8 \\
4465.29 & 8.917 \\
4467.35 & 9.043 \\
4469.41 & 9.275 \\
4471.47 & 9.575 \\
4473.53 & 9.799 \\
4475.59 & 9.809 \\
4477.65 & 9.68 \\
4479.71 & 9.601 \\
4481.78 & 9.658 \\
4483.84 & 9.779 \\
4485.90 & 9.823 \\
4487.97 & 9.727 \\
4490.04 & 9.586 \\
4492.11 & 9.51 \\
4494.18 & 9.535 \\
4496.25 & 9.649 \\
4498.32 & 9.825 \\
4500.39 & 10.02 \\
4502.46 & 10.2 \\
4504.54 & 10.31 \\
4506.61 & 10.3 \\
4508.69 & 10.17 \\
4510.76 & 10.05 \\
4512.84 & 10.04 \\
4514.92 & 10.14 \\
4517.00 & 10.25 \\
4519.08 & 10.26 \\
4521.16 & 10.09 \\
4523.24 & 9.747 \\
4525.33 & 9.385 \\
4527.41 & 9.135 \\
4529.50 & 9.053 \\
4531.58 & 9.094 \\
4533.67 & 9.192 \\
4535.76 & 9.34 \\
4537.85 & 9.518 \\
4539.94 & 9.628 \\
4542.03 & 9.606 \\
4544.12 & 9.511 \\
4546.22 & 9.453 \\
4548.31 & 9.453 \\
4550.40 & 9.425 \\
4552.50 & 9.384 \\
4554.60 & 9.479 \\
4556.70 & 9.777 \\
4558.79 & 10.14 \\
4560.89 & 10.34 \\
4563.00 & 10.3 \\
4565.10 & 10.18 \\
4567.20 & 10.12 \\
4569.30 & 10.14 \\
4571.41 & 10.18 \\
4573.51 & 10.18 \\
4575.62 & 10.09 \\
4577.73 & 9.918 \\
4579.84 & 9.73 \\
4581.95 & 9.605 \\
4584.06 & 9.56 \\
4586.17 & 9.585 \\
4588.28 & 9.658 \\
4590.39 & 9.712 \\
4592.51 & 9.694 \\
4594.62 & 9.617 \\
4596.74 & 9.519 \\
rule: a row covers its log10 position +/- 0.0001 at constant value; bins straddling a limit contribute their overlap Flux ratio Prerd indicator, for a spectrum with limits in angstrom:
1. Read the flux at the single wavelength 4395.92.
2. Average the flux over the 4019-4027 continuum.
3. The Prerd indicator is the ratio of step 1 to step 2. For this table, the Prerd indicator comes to 1.13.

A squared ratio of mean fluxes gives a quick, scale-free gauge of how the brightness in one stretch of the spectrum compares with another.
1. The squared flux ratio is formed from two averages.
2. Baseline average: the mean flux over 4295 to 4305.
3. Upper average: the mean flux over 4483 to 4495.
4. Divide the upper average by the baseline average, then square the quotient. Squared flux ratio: 2.6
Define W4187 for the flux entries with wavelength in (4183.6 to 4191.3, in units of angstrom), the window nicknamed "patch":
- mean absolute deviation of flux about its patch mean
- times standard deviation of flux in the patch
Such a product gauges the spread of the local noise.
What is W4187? 0.000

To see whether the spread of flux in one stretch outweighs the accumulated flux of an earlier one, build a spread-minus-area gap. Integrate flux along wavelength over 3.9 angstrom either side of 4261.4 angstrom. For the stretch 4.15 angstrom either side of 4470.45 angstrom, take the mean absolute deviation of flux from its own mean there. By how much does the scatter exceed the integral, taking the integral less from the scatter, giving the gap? -61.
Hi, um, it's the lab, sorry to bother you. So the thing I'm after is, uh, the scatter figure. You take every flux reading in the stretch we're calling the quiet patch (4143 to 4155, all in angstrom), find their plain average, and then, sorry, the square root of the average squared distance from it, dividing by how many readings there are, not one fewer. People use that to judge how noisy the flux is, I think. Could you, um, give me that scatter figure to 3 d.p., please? 0.156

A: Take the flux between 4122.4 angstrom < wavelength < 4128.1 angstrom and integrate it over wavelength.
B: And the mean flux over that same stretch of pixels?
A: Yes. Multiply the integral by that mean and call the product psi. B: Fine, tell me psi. 326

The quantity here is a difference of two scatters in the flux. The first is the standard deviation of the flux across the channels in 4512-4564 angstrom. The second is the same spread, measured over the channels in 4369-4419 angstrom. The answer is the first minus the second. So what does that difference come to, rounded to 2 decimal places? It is 0.11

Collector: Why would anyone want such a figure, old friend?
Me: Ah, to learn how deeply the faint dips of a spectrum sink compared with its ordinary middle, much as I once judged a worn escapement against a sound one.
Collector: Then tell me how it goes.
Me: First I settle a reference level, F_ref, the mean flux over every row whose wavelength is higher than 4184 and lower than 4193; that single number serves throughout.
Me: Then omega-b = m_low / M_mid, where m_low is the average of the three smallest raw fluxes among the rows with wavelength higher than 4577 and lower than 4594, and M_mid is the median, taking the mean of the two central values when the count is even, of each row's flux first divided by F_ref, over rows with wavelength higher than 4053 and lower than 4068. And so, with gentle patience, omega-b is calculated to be 9.8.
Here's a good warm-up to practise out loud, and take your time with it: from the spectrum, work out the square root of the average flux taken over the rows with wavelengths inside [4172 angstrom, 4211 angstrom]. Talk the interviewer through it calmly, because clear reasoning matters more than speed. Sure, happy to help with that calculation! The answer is 2.683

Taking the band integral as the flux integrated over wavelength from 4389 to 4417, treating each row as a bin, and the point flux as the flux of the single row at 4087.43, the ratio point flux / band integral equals 0.033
